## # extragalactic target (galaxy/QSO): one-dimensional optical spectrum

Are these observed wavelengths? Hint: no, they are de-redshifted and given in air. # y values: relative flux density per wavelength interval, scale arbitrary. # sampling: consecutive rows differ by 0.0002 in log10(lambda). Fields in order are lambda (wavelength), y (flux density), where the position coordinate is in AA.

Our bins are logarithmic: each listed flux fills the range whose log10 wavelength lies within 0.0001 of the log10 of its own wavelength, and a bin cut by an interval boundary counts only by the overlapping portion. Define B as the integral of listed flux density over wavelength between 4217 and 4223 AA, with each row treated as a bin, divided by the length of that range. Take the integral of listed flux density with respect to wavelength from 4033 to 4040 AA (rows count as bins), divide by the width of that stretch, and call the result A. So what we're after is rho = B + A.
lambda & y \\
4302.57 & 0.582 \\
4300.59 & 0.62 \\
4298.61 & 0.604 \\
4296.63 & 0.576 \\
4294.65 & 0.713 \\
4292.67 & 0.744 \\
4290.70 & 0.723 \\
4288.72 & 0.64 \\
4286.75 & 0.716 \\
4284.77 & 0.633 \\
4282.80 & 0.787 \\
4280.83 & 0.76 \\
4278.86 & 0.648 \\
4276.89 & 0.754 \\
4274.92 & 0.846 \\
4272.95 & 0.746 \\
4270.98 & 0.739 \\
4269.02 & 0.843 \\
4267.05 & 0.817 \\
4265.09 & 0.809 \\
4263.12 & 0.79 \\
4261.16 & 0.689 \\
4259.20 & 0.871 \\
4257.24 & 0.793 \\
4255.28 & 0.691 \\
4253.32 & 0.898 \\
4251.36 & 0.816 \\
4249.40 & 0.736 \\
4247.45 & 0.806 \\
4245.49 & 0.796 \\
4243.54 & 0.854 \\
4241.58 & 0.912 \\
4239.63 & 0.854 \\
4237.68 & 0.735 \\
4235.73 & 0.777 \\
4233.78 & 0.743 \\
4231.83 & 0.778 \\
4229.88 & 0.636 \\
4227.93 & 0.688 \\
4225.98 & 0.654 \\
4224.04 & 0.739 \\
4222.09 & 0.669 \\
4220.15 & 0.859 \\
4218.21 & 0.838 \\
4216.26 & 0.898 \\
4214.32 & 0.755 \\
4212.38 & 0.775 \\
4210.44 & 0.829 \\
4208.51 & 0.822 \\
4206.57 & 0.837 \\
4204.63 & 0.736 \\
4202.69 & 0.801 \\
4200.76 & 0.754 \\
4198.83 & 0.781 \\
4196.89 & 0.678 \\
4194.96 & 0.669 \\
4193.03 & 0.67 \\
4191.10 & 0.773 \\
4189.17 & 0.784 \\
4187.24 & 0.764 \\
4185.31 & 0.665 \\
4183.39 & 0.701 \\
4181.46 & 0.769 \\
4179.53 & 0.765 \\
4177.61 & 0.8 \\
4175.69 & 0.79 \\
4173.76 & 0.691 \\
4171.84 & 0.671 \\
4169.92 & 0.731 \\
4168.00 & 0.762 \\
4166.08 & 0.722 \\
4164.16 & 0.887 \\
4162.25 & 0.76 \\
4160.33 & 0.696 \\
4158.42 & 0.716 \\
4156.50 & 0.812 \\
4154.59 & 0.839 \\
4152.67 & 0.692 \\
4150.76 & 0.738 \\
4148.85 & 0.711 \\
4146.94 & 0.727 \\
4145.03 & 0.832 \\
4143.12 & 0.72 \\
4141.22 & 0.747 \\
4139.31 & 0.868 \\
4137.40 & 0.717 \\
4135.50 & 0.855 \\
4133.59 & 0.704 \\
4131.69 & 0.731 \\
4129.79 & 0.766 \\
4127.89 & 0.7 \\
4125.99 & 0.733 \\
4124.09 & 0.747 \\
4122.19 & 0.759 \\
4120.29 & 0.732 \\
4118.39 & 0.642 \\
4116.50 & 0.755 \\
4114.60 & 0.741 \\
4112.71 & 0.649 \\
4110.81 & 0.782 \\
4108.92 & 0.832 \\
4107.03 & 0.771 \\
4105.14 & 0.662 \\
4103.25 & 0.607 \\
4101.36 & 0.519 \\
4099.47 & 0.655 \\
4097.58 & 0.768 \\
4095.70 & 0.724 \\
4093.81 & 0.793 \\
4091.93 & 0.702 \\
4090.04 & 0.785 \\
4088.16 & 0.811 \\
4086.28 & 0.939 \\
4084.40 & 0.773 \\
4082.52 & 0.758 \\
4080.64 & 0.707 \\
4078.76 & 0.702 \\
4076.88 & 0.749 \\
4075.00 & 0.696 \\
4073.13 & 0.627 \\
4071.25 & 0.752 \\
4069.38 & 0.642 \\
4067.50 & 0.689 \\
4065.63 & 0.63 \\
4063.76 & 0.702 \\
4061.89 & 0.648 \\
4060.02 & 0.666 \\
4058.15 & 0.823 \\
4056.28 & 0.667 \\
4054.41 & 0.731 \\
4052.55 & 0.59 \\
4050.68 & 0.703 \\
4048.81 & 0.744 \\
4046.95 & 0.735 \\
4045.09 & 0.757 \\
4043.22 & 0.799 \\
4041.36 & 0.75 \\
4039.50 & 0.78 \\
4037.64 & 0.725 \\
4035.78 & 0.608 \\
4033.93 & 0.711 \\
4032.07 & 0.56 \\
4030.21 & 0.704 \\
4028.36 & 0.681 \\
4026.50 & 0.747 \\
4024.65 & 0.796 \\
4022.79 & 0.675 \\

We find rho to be 1.50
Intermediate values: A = 0.70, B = 0.794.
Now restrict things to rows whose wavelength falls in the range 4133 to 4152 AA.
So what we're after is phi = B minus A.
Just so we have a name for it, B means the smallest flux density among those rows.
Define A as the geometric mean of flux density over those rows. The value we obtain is -0.056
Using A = 0.76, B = 0.704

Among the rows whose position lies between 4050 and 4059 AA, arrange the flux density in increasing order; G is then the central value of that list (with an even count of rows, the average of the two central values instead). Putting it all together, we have 0.70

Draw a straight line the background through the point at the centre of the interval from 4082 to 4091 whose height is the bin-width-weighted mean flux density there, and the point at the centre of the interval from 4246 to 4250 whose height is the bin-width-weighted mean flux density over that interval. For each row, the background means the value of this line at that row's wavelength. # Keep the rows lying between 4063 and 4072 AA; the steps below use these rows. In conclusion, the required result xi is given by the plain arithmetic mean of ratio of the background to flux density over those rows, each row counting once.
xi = 1.21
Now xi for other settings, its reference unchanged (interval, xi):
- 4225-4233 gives 1.14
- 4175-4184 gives 1.04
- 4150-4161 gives 1.07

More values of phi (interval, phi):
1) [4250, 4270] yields -0.110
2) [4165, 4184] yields -0.068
